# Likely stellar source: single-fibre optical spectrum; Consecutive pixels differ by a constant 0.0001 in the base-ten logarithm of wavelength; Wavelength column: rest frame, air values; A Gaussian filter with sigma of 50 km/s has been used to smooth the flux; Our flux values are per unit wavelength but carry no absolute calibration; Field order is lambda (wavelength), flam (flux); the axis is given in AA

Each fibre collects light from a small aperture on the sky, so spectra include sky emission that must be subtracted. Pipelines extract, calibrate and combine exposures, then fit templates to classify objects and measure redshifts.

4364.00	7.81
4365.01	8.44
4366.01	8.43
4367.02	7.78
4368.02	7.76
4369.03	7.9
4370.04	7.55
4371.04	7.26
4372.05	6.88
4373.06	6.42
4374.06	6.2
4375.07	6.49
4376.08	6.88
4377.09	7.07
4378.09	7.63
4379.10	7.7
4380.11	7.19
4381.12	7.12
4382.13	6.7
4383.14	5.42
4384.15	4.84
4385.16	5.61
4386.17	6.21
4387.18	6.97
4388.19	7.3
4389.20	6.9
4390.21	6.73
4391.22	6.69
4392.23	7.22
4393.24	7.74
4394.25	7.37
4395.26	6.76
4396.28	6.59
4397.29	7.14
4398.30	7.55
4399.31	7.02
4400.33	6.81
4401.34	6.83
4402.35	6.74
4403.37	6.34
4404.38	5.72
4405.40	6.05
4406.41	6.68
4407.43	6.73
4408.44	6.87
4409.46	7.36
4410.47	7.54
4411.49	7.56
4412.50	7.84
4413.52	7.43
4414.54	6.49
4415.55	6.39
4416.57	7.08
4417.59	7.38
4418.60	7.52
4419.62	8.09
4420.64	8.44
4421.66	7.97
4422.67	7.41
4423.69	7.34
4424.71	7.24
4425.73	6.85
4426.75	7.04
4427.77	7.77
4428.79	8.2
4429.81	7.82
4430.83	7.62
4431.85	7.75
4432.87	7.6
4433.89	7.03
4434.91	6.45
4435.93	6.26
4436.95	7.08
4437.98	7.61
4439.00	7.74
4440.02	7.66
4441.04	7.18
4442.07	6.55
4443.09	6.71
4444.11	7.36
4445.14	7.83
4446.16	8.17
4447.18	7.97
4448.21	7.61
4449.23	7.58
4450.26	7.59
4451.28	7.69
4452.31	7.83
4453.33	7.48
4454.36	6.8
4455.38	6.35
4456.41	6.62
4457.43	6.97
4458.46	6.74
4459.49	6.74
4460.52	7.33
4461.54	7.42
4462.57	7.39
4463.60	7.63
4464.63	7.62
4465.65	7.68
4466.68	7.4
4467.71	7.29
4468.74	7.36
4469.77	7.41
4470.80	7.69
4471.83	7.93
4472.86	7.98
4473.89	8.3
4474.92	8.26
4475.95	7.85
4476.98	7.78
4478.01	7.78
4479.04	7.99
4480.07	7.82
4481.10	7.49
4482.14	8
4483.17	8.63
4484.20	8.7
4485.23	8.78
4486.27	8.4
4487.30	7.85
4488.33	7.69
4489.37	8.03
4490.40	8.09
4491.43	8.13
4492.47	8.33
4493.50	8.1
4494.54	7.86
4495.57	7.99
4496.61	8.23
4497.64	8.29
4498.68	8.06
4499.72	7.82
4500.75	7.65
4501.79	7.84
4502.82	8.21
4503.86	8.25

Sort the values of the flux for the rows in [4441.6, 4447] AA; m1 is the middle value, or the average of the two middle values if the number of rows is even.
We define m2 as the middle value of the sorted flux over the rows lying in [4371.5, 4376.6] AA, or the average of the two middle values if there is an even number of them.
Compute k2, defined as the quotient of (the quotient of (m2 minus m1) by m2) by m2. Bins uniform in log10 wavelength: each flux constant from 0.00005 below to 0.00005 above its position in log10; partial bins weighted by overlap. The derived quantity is -0.021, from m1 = 7.36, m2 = 6.5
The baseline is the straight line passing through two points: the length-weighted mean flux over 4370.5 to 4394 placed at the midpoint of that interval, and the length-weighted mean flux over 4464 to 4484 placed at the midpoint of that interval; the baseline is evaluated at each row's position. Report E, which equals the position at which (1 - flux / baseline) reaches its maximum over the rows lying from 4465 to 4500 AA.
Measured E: 4467.71 AA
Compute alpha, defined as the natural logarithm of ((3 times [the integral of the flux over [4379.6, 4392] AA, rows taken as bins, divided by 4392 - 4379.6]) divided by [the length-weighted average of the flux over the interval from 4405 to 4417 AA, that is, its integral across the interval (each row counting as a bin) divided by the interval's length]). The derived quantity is 1.02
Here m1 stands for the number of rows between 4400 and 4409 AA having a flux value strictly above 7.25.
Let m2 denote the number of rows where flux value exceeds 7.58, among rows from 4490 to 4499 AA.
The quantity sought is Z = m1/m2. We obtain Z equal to 0.0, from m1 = 0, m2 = 9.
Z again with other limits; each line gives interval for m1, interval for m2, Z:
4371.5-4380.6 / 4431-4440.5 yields 0.4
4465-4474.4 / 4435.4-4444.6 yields 3.0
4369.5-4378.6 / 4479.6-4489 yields 0.4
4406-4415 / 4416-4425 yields 1.7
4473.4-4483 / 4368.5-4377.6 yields 9.0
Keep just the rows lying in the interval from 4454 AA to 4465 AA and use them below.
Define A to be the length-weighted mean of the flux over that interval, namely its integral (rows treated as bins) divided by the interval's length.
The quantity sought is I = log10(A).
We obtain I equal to 0.85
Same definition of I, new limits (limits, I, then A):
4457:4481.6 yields 0.88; 7.58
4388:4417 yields 0.84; 6.94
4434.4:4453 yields 0.87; 7.38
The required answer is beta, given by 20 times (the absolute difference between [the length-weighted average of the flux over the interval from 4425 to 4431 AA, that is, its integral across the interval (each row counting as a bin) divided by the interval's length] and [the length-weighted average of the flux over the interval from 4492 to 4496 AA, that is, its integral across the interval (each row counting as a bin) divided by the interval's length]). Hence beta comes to 11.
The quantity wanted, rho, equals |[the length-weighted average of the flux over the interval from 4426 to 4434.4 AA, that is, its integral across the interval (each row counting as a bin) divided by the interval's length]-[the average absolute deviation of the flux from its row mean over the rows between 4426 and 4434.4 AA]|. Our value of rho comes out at 7.3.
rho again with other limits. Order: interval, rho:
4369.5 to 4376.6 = 6.4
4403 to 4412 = 6.3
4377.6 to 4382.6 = 6.9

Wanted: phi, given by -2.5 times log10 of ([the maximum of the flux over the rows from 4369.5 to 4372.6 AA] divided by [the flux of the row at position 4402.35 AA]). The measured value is -0.12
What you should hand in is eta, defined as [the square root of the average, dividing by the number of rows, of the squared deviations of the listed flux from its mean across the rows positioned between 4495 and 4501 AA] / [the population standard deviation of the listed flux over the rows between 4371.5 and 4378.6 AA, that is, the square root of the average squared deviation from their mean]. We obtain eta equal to 0.5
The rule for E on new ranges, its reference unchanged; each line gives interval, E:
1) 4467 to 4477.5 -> 4467.71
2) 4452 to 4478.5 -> 4455.38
